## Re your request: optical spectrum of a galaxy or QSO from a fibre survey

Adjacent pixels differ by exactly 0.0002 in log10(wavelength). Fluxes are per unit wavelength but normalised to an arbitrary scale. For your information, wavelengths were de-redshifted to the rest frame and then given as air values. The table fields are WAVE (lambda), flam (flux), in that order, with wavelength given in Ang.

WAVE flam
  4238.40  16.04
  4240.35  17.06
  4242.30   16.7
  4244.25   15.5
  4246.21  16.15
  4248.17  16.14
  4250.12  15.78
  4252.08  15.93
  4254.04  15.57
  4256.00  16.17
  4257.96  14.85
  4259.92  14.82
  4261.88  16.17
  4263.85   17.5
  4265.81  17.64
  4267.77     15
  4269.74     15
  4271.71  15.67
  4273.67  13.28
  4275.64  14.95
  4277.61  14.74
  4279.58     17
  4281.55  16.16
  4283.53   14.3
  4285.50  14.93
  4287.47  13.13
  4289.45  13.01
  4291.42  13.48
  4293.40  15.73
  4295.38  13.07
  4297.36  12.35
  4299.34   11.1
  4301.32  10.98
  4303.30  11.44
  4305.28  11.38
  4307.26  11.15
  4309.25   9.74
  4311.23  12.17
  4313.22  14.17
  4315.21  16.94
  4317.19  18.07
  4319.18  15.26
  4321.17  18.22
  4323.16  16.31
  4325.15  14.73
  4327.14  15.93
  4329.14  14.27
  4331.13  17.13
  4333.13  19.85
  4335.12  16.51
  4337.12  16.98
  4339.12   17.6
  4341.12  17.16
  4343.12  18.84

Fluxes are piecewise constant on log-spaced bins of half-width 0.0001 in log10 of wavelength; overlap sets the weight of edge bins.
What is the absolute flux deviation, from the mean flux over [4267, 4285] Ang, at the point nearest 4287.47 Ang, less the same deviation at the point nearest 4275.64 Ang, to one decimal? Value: 1.8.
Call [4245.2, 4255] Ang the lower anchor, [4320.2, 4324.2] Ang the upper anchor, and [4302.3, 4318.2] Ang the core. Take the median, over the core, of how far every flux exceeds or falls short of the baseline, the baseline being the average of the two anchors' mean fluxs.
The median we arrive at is -4.8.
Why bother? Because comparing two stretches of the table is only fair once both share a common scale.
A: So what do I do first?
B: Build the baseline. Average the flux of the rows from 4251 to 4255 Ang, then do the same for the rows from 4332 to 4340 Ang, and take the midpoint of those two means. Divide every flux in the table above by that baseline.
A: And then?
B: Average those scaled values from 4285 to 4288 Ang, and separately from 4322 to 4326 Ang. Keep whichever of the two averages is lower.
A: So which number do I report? 0.84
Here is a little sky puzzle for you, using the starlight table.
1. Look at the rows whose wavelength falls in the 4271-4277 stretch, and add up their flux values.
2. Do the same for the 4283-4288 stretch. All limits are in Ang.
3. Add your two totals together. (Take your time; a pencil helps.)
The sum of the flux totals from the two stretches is 86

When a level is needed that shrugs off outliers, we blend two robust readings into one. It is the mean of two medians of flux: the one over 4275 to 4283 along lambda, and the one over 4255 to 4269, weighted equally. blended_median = 15.9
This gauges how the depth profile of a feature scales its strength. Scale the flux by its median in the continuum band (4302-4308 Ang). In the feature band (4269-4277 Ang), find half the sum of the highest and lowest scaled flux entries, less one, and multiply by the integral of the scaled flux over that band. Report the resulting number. 2.8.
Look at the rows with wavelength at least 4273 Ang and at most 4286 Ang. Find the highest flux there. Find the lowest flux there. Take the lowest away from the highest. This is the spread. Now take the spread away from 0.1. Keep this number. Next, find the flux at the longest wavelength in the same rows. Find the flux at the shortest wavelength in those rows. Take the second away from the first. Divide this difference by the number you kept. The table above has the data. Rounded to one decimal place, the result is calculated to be -0.5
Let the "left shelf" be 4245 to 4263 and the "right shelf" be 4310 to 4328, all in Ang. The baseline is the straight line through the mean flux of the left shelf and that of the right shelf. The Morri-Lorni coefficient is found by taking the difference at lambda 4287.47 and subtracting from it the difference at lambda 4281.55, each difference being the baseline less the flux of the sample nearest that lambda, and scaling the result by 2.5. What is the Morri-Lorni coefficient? 7.6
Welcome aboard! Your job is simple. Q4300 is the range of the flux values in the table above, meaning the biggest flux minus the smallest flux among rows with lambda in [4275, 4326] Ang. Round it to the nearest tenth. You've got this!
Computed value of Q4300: 8.5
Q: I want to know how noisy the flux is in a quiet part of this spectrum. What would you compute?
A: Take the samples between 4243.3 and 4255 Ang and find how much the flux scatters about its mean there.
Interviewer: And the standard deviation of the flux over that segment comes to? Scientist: 0.3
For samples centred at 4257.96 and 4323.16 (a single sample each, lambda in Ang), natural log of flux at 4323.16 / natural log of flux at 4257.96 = 1.03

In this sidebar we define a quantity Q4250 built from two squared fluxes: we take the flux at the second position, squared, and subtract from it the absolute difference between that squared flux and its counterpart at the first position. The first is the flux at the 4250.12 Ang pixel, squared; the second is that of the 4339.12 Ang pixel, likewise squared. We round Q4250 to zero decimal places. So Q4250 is 249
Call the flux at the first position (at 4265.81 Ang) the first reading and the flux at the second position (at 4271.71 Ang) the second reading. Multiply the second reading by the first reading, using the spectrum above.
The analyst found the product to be 276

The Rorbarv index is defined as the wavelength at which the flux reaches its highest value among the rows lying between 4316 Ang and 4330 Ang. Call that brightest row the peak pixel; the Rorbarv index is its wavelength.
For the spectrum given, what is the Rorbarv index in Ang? 4321.17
